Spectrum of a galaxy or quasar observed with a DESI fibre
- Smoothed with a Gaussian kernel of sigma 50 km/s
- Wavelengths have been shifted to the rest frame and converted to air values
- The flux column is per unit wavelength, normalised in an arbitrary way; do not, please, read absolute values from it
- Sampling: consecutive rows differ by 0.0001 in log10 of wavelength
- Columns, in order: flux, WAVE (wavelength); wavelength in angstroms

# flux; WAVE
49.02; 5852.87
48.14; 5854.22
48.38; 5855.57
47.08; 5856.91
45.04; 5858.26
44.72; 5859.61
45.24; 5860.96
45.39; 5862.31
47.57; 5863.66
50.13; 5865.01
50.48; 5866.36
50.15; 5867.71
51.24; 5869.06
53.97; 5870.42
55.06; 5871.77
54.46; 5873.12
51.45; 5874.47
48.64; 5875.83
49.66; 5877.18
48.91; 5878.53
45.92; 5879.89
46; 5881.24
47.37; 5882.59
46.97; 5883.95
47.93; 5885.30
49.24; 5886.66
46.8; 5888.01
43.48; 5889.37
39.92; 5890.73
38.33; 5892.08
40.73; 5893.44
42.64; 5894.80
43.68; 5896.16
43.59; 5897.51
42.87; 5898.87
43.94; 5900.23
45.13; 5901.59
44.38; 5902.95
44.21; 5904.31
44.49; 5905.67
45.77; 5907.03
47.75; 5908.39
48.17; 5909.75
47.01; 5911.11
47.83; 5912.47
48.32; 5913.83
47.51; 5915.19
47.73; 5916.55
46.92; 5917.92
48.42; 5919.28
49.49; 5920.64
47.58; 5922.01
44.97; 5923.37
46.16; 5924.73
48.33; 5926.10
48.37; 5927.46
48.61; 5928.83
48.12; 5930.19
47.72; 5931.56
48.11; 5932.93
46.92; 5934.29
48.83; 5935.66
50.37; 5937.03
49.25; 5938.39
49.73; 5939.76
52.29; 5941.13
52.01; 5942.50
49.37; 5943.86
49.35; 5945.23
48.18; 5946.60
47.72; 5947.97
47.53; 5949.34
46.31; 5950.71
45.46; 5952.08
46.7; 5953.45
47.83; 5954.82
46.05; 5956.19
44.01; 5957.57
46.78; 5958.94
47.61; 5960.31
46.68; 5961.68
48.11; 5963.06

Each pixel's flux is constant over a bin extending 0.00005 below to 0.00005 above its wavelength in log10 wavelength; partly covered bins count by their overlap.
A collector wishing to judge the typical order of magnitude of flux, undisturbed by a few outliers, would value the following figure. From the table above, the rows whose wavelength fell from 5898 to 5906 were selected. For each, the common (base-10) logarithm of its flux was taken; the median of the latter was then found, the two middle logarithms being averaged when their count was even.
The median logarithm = 1.65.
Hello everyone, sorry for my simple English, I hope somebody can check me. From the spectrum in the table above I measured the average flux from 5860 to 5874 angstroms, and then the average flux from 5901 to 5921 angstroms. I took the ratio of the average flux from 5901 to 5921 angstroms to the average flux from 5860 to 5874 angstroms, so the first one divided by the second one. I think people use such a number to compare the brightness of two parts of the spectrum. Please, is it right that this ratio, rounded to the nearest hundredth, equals 0.93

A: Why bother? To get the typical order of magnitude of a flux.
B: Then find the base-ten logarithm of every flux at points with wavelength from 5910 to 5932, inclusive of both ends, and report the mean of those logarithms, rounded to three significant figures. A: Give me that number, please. 1.68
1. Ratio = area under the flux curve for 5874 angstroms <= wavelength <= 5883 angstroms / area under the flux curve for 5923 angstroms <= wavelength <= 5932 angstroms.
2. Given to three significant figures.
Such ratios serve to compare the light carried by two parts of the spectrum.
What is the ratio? 1.01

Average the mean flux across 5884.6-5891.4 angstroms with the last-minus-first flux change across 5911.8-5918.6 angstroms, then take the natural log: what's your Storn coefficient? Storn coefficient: 3.10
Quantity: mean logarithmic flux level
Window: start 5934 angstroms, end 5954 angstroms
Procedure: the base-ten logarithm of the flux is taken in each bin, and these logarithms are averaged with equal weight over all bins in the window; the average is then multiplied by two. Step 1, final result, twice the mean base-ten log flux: 3.37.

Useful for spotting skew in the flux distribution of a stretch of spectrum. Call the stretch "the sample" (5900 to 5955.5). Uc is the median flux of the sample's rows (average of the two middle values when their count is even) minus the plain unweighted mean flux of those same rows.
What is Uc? 0.1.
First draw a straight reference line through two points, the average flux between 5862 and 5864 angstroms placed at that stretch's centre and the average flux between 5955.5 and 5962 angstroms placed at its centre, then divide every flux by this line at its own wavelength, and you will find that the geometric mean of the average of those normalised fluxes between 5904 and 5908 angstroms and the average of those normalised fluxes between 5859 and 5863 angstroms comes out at 0.97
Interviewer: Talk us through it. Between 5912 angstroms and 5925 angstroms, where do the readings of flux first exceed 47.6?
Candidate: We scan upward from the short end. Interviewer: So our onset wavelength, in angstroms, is 5912.47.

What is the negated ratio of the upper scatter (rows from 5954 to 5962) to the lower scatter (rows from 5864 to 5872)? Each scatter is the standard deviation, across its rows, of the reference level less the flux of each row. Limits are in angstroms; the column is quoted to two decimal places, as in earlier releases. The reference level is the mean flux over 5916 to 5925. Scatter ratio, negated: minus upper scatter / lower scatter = -0.64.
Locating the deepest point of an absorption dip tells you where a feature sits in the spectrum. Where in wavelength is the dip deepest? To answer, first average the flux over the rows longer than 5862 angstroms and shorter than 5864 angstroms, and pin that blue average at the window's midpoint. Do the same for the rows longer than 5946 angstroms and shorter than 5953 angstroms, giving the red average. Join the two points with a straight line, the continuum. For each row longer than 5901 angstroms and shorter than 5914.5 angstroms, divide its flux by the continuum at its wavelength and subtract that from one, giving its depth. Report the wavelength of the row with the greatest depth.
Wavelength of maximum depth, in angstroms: 5904.31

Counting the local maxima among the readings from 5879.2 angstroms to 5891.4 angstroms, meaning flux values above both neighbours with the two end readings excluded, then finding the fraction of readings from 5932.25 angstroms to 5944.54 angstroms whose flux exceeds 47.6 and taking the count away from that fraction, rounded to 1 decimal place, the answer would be -1.1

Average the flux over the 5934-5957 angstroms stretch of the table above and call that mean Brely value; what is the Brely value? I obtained 48.5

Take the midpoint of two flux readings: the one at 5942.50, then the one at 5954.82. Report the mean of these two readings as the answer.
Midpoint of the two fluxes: 49.9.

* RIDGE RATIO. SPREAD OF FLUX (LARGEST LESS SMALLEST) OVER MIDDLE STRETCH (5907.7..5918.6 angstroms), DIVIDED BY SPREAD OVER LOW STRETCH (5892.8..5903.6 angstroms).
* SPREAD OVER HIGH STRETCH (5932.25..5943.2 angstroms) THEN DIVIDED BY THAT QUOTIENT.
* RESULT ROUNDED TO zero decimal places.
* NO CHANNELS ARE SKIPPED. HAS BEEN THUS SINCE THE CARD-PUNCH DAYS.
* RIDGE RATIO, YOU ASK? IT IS 17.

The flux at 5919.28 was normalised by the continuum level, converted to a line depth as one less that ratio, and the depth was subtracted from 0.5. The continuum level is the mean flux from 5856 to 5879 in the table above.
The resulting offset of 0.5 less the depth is 0.481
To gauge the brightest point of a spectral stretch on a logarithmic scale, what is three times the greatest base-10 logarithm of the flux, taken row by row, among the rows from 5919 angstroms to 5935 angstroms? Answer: 5.08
